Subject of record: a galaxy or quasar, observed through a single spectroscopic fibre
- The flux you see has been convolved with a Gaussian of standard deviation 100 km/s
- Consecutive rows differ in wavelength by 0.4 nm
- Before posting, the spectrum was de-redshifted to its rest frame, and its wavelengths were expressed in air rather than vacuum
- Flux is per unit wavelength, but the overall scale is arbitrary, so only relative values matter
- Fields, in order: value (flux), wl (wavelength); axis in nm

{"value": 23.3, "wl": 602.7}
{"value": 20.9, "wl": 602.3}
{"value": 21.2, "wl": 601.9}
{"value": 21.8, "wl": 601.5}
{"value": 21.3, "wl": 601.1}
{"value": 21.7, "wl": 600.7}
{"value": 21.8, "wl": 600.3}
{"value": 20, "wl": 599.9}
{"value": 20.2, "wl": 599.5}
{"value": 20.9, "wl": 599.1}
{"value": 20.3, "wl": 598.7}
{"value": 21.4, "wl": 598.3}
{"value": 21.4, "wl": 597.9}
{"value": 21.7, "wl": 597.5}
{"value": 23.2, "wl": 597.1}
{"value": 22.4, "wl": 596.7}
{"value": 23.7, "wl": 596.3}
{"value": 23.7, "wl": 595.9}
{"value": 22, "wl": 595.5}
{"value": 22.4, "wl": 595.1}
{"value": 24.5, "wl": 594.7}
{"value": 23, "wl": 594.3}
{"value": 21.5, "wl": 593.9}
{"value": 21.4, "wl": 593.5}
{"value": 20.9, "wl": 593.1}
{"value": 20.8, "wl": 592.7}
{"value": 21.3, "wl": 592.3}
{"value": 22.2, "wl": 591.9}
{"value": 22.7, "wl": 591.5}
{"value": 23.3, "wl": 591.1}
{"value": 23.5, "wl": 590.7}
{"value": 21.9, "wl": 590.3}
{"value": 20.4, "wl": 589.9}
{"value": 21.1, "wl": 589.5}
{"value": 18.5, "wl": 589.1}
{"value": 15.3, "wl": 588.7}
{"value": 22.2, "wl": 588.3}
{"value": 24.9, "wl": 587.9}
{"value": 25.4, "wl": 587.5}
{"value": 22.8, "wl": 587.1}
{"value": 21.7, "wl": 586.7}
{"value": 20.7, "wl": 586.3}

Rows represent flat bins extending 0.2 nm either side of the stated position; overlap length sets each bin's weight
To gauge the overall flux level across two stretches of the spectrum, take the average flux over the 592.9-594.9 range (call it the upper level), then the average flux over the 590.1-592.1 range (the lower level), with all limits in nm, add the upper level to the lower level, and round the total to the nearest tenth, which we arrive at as 45.0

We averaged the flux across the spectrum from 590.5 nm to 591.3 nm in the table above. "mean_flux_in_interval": 23.4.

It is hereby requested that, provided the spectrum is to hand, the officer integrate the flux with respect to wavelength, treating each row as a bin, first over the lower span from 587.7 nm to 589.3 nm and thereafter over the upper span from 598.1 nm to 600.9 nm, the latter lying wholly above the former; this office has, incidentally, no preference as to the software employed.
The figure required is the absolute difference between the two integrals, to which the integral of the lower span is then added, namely 59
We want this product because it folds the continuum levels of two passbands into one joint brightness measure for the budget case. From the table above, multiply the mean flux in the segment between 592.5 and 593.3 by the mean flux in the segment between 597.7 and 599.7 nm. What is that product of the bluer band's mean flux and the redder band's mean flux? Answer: 435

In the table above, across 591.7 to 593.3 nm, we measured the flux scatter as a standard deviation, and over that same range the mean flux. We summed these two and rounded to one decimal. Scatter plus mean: 21.9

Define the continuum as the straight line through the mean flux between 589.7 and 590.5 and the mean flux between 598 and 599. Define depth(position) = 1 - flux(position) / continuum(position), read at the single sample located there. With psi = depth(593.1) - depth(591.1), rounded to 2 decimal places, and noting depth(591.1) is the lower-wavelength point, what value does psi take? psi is 0.11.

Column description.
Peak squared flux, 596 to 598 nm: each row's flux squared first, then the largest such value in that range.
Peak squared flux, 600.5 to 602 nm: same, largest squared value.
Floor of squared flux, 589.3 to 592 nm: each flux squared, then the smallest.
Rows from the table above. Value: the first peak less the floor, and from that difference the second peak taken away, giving -330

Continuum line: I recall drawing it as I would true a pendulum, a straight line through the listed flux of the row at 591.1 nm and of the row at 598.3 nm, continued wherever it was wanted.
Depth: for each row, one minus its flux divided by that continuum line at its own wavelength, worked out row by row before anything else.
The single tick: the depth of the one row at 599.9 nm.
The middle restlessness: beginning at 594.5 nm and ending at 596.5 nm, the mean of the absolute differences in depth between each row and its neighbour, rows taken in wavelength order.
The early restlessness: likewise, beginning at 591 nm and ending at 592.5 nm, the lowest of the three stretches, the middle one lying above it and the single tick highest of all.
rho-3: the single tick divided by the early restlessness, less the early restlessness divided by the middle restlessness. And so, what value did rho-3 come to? 1.4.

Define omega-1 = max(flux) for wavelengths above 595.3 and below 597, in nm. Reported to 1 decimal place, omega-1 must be 23.7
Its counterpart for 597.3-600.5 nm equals 21.8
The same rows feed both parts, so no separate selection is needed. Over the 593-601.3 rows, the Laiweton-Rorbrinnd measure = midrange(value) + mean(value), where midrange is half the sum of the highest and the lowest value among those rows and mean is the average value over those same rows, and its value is 44.1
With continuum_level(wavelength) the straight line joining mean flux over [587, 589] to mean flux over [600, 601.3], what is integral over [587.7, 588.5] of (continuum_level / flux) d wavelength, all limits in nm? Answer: 0.75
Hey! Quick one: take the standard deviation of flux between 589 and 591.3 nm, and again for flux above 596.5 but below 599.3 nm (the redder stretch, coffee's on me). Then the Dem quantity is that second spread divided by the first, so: 0.5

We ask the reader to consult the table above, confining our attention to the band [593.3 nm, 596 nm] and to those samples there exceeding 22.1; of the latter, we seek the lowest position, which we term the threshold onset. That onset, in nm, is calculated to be 594.3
